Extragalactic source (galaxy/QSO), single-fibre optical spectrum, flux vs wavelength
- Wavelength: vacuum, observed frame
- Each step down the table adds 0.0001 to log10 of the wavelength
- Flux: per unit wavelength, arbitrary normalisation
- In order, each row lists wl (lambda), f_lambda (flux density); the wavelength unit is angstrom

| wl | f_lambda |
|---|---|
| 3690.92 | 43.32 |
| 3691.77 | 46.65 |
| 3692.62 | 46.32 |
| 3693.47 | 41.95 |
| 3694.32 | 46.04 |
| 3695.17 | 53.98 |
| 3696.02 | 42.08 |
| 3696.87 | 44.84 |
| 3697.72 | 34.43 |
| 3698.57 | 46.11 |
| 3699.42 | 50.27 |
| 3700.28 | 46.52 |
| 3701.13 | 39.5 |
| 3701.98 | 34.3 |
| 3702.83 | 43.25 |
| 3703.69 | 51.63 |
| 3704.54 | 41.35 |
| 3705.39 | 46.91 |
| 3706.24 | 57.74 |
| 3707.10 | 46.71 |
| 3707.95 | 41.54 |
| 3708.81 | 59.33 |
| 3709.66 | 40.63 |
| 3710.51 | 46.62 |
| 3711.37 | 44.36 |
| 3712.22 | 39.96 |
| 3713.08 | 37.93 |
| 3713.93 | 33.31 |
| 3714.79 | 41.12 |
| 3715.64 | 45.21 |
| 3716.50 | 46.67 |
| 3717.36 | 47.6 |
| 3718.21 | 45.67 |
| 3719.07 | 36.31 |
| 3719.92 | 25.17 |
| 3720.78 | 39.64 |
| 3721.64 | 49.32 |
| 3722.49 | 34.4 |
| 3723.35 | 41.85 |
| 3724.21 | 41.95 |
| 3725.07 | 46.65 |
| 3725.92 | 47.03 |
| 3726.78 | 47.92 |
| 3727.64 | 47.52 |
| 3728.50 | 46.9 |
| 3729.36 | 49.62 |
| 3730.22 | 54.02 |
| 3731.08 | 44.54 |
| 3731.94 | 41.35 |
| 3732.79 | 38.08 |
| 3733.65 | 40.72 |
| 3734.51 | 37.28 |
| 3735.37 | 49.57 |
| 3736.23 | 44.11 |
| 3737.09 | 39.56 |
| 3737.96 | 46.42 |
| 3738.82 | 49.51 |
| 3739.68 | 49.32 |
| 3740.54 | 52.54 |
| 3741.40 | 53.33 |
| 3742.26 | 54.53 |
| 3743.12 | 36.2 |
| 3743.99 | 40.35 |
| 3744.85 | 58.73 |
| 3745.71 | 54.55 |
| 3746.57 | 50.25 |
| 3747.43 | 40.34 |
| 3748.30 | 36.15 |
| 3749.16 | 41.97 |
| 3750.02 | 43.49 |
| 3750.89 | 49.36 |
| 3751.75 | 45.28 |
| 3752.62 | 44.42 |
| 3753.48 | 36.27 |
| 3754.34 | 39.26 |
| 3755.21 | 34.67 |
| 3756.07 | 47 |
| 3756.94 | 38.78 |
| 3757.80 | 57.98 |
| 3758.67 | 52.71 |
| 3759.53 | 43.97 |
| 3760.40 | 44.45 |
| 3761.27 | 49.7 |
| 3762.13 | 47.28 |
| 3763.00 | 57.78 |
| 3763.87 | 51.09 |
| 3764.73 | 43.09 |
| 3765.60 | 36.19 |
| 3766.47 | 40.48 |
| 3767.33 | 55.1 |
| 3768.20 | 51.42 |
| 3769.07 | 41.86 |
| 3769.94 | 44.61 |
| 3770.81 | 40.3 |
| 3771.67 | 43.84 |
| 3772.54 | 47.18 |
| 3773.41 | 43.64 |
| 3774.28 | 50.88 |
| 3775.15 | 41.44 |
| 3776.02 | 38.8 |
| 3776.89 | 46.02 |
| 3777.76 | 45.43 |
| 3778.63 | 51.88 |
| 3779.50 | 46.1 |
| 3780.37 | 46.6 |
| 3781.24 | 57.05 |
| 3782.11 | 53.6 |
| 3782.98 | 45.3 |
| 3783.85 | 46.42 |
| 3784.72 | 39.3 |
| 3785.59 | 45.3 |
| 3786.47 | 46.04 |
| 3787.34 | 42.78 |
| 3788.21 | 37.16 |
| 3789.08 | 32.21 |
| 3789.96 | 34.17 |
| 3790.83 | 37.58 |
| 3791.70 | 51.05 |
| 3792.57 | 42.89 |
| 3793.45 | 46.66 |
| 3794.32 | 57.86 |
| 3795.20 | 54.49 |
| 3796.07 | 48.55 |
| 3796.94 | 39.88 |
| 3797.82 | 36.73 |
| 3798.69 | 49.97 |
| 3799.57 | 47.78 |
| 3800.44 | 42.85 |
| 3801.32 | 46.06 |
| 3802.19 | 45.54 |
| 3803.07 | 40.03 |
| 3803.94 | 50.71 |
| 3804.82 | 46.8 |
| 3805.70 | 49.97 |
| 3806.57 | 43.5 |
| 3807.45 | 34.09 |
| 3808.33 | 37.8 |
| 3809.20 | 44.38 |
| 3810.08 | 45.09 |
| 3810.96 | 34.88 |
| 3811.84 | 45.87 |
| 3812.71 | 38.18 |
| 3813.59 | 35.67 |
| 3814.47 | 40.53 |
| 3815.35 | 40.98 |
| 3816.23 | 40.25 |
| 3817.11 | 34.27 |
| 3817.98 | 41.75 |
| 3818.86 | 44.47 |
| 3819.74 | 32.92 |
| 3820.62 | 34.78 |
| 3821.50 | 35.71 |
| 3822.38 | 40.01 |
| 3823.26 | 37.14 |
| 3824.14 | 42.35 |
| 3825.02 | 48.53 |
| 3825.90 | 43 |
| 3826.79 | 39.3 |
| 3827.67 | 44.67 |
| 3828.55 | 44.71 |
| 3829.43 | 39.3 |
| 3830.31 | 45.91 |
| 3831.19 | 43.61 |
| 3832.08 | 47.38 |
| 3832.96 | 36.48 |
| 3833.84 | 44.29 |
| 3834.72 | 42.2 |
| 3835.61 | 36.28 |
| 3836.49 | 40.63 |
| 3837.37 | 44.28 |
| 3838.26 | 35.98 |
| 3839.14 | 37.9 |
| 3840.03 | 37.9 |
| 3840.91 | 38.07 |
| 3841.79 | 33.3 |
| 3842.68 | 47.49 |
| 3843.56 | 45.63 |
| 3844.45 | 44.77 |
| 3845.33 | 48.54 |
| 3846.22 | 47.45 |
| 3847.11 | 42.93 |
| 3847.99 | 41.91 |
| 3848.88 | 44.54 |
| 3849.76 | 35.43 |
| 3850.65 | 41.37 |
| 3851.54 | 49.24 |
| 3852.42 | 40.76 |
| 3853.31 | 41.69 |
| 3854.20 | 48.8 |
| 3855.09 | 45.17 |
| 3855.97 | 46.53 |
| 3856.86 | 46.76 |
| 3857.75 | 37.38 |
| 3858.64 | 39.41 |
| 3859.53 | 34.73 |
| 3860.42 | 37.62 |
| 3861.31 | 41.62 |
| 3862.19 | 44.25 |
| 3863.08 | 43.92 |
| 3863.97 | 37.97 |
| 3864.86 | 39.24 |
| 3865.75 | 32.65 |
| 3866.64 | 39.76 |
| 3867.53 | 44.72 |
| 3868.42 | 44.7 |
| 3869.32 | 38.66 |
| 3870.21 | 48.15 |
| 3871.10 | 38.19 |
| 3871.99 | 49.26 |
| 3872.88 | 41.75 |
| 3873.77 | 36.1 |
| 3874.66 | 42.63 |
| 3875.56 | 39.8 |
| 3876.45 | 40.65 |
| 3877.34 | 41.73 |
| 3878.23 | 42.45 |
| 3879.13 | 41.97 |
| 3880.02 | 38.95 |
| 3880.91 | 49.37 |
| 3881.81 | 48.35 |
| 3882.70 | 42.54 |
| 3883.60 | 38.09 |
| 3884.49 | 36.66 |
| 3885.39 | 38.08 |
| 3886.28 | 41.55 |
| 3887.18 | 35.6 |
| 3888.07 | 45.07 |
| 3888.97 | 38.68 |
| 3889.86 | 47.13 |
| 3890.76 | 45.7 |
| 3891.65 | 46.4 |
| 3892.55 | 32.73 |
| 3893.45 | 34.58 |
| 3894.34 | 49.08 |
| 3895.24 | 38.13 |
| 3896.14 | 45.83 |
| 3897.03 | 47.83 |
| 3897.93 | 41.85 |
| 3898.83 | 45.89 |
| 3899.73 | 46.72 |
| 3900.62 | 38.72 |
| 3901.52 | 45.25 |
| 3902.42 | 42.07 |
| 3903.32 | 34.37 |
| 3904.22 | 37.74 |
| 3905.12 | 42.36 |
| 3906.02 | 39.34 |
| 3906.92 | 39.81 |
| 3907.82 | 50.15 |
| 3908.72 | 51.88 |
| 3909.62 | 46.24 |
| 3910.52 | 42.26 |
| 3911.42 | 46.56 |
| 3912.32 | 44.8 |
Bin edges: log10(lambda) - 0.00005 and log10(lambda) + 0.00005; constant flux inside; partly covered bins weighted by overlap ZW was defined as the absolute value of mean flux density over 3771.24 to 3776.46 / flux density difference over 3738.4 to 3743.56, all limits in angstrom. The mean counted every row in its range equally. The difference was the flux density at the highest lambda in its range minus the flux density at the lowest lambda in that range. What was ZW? 3.3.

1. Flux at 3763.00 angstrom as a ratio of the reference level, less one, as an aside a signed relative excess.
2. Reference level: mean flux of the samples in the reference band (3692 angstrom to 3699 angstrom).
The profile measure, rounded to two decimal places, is 0.30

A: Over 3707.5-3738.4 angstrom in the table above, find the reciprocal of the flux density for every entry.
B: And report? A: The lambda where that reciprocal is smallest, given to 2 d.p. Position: 3708.81 angstrom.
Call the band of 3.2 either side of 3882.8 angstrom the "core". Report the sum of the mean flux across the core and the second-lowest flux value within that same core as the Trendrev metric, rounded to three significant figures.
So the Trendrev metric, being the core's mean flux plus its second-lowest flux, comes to 79.8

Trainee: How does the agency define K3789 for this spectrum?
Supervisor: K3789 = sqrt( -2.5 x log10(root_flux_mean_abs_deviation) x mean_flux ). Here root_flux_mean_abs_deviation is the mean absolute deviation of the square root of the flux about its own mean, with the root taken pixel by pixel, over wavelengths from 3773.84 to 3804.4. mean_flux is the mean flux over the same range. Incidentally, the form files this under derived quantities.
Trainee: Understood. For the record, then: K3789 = 7.1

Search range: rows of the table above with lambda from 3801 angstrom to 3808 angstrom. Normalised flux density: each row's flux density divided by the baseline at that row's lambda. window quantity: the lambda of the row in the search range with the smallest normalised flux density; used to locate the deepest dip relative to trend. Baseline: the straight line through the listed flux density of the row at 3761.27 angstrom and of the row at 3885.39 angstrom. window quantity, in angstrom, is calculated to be 3807.45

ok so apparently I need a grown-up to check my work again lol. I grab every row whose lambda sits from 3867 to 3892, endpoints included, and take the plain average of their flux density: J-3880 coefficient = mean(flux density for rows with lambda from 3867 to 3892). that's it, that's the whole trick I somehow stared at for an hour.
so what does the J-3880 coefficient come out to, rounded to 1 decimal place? 42.2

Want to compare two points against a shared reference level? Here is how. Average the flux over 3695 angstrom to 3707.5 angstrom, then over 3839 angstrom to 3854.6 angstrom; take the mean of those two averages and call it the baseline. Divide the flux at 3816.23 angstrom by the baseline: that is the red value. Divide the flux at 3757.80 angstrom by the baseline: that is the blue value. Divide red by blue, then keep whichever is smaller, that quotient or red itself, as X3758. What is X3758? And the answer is 0.69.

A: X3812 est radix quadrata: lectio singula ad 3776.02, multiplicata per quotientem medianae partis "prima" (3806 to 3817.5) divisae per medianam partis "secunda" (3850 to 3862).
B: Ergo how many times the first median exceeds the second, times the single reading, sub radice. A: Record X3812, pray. 6.13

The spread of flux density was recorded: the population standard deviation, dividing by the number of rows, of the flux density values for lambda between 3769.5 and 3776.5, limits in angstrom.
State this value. 3.6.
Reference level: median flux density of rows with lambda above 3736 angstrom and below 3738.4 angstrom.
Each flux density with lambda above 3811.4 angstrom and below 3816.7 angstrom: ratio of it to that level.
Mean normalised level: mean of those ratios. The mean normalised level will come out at 0.91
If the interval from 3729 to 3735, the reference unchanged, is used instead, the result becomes 0.99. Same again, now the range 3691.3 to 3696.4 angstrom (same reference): 1.05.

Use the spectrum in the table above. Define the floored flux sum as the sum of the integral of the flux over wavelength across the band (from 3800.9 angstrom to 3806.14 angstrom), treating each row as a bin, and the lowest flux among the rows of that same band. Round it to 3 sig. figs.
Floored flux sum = 284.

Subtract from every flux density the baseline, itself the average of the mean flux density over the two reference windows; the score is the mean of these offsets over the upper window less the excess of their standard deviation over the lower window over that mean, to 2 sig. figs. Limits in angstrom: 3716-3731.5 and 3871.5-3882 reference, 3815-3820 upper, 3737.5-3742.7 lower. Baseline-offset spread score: -11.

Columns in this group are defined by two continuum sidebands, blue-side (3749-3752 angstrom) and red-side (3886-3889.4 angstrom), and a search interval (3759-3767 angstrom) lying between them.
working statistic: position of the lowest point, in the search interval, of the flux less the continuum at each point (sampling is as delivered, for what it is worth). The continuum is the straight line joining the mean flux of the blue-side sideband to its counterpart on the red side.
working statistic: 3765.60 angstrom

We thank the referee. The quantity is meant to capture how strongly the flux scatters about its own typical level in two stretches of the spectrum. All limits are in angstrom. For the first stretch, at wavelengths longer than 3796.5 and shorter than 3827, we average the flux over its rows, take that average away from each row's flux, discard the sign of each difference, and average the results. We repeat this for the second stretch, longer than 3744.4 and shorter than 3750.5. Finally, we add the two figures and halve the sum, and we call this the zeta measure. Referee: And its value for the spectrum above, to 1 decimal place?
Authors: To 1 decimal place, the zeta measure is 5.5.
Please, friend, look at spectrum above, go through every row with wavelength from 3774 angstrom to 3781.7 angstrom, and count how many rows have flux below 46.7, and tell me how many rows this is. 6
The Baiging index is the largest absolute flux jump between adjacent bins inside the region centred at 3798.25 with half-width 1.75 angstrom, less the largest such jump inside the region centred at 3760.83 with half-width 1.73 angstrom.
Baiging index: 8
